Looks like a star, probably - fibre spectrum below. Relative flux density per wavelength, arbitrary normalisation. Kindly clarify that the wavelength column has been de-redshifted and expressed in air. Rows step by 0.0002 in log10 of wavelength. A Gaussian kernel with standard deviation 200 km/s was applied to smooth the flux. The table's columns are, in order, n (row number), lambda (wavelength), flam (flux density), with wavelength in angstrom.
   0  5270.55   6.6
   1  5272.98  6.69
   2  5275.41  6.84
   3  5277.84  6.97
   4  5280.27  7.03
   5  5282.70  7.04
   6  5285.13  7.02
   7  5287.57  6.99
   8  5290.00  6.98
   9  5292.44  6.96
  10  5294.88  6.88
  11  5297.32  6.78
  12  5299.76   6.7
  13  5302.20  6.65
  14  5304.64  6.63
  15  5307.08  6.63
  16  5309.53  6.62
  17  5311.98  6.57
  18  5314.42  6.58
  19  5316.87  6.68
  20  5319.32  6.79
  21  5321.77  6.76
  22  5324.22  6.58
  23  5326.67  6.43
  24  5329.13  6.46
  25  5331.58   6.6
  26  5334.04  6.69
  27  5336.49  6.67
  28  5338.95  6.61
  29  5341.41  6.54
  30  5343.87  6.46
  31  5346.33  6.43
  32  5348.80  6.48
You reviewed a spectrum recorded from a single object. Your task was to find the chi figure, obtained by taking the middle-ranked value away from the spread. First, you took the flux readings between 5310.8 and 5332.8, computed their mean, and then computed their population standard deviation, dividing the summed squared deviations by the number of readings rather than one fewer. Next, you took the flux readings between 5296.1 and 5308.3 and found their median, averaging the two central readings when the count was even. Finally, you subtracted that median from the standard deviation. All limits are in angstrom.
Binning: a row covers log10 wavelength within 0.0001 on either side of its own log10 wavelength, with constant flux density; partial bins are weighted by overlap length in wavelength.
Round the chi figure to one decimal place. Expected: -6.5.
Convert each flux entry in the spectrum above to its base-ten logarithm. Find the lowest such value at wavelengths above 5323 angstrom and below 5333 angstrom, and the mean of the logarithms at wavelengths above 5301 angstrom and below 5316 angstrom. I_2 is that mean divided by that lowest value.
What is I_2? 1.02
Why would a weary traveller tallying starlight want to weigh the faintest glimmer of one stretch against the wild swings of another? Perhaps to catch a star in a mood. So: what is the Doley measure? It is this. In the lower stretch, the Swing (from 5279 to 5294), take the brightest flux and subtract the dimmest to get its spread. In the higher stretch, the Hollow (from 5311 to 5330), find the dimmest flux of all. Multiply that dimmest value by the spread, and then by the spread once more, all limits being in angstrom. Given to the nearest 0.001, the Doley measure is 0.041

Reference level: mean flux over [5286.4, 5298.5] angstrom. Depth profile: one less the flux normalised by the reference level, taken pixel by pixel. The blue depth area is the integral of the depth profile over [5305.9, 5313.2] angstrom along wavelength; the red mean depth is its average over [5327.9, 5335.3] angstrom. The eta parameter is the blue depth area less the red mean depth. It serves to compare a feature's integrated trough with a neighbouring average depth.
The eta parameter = 0.28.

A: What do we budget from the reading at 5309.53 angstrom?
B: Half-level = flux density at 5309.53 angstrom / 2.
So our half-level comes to 3.31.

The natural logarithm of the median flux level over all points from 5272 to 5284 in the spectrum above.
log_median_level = 1.94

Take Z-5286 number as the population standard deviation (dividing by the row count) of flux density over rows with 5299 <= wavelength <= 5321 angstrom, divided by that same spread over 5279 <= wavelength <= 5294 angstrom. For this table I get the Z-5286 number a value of 2.2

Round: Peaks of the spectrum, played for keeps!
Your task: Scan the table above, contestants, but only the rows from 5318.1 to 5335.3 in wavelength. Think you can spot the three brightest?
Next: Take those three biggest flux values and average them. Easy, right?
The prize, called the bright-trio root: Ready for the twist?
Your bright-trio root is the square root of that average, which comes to 2.60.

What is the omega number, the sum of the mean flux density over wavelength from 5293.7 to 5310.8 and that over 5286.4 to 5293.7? 13.7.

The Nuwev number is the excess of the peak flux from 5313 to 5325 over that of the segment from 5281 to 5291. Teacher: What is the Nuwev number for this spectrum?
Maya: -0.25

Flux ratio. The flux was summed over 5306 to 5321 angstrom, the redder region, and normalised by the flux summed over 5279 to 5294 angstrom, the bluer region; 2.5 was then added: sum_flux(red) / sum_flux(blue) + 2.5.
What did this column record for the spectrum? 3.45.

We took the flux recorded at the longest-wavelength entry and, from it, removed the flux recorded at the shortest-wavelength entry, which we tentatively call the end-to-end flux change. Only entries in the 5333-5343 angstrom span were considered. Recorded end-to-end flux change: -0.15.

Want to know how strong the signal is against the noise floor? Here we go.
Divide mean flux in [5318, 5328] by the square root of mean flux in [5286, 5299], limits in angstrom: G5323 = 2.525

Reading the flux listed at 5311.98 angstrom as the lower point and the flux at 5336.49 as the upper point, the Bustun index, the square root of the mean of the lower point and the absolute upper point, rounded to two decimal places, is 2.57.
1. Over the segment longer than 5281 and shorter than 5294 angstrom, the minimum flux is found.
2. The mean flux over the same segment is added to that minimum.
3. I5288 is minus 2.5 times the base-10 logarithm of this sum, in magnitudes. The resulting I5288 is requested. -2.86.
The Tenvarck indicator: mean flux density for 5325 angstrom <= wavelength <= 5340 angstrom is 6.58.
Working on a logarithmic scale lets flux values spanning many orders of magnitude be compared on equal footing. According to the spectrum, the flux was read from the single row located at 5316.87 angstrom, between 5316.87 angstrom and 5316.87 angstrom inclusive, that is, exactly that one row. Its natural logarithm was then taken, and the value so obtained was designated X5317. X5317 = 1.90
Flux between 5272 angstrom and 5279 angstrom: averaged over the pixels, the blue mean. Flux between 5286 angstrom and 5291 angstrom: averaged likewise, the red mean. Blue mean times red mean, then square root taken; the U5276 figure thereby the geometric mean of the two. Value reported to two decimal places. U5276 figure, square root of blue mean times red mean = 6.91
